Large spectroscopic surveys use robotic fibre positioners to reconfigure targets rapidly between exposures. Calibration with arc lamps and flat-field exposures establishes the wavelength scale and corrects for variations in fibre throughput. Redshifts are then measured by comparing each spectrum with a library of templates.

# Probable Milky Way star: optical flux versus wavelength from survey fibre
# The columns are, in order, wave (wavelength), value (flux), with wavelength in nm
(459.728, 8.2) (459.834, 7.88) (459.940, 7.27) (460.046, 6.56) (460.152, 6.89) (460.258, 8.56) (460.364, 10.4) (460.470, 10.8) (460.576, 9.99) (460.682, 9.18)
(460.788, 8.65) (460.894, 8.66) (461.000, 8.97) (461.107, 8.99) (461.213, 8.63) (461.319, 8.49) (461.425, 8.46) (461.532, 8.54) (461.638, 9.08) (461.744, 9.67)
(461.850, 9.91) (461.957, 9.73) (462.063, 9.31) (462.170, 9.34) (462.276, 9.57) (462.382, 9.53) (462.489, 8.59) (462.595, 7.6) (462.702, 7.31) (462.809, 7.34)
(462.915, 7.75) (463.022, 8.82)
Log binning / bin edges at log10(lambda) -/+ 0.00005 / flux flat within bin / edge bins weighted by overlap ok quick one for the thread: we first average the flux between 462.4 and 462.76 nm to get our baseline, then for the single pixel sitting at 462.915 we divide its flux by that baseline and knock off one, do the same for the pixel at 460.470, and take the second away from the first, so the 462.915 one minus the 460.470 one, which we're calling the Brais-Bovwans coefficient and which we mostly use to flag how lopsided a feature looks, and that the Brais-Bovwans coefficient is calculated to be -0.4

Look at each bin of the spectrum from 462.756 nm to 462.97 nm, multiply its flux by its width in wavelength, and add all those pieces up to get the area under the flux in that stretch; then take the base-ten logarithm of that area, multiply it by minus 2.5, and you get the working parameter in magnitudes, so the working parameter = -0.52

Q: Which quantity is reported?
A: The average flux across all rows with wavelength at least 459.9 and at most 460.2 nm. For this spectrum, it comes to 6.9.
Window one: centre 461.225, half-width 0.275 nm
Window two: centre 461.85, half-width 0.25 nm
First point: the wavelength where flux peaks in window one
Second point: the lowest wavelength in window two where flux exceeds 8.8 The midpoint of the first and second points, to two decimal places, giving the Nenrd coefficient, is 461.37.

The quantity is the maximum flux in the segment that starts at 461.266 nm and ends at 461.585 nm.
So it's 8.54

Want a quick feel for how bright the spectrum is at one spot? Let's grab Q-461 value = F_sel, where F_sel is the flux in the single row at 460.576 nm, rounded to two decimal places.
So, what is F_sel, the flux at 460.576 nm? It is 9.99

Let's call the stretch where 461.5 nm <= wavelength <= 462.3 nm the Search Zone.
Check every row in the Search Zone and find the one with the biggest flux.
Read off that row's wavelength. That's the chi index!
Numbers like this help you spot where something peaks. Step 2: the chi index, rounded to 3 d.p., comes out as 461.850 nm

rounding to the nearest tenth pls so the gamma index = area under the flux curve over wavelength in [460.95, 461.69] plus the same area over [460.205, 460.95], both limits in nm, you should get 13.5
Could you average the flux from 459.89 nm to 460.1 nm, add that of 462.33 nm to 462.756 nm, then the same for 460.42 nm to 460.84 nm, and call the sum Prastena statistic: 24.8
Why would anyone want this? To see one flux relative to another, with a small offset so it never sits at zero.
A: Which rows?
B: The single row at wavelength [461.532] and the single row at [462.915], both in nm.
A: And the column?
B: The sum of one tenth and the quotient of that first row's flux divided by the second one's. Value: 1.20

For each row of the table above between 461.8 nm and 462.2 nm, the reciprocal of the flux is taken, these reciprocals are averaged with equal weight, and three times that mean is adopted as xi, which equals 0.31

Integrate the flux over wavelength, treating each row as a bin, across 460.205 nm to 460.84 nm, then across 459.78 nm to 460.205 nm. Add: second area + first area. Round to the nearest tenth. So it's 9.1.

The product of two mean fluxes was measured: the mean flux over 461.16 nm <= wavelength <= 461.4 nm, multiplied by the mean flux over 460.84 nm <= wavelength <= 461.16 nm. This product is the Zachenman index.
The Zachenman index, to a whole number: 76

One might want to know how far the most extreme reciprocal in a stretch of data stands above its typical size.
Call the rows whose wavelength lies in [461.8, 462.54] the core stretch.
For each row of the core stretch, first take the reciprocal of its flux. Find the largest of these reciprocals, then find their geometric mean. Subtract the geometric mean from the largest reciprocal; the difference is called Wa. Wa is 0.010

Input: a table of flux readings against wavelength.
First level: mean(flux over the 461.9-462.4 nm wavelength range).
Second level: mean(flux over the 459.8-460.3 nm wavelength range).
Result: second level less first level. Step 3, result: -2.1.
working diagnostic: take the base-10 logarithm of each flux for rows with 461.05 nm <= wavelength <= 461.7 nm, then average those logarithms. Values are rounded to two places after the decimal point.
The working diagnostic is 0.94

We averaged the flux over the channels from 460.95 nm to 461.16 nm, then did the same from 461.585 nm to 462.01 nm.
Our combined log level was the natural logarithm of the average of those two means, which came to 2.23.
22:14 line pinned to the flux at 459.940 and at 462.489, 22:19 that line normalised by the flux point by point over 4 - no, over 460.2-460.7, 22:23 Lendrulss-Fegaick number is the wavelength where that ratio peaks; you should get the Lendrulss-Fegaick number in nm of 460.258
